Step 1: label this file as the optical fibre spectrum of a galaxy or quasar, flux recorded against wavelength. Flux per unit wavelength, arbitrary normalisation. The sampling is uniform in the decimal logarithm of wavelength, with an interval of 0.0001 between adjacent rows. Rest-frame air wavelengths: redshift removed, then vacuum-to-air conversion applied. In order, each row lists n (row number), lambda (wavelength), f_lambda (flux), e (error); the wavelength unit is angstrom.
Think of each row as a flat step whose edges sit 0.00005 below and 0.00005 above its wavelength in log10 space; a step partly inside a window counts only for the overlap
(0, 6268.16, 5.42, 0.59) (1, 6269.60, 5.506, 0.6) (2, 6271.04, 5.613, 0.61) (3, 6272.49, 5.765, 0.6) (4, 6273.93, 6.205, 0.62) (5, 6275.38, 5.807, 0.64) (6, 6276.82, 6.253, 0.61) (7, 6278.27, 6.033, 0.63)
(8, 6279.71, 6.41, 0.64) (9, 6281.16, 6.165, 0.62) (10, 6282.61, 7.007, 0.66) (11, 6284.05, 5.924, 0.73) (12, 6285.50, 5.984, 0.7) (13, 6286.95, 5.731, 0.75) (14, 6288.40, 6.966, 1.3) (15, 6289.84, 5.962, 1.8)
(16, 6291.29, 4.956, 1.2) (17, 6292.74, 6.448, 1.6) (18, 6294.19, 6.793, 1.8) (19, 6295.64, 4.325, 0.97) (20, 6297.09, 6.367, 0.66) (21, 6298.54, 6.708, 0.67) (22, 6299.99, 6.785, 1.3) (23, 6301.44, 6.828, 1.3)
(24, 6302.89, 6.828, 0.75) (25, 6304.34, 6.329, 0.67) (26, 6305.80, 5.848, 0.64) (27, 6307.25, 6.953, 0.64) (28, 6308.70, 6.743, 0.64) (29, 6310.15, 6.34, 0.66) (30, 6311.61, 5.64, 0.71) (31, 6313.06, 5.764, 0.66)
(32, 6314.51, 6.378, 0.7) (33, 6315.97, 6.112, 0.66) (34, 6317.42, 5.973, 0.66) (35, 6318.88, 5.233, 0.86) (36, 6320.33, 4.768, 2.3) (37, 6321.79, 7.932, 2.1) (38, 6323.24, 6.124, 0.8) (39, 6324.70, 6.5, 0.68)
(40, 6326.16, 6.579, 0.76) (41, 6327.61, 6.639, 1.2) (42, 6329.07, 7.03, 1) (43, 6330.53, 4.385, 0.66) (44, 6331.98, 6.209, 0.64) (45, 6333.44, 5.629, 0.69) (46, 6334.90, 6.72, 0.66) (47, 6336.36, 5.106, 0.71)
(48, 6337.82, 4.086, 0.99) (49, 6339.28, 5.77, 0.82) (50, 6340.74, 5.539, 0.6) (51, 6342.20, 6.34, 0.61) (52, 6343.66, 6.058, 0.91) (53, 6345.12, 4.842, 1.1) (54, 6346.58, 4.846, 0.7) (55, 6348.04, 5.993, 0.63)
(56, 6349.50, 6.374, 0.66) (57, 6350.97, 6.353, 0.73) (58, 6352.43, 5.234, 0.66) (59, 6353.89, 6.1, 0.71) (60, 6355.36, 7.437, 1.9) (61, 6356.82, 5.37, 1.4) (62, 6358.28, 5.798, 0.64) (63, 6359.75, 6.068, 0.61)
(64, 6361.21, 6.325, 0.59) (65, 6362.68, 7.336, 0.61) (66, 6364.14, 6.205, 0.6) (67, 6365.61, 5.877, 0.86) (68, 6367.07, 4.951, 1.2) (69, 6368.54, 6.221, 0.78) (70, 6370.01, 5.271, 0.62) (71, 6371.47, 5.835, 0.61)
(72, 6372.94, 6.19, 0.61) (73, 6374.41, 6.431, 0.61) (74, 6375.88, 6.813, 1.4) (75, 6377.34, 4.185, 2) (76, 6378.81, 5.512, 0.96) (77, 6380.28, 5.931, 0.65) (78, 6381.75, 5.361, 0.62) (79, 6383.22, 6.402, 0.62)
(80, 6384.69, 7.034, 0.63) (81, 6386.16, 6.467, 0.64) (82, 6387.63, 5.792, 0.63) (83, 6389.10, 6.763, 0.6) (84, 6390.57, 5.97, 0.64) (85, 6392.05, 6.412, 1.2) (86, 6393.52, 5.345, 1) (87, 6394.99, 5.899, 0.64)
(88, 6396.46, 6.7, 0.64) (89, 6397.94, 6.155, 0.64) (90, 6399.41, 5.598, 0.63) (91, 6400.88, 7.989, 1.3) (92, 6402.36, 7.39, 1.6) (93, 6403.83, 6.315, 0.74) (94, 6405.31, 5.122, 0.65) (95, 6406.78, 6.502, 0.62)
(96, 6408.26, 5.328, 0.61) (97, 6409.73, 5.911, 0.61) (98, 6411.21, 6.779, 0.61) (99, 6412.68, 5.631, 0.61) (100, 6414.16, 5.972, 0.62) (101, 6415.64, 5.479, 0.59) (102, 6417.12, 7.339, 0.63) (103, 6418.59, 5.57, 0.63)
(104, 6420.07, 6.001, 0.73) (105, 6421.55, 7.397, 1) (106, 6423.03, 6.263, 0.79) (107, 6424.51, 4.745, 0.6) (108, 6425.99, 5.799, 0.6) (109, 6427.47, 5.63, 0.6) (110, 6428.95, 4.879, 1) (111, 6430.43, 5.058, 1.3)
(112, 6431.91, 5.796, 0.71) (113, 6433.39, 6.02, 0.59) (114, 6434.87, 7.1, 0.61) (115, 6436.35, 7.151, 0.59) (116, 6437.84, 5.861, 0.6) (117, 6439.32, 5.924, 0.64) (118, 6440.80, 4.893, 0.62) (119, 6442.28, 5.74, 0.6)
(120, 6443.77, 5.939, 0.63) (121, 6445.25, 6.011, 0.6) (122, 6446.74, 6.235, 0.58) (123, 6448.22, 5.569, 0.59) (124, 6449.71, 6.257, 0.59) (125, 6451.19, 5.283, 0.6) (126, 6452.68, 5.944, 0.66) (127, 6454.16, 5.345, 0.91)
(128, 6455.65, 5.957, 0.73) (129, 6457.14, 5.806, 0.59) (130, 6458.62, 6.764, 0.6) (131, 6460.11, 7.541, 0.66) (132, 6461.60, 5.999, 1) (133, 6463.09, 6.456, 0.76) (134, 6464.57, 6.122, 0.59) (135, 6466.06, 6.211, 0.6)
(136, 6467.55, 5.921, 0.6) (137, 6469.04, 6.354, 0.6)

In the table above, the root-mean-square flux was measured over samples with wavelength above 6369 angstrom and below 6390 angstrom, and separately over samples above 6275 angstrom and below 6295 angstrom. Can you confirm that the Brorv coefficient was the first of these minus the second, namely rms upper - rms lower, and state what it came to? -0.15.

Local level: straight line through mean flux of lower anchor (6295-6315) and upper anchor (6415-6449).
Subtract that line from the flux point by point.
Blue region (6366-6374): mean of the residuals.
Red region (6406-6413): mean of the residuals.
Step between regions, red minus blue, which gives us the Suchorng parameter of 0.4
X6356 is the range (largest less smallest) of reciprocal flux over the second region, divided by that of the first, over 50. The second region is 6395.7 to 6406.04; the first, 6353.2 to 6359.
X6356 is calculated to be 0.027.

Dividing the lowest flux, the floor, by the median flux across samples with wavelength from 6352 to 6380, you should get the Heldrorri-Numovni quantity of 0.69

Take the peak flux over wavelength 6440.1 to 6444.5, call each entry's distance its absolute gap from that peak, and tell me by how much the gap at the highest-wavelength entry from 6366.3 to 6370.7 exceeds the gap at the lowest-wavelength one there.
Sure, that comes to -0.3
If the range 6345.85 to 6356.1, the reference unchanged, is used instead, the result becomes 0.4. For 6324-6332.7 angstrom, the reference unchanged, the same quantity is -0.3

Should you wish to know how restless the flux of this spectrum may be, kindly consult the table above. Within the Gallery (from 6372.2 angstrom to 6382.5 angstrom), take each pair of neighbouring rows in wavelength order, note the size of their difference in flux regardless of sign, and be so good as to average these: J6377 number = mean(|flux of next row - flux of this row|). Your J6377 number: 0.9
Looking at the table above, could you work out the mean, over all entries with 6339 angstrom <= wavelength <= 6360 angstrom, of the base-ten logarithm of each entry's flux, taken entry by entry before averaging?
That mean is 0.766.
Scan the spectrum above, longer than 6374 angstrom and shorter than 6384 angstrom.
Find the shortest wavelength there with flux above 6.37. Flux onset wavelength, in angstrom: 6374.41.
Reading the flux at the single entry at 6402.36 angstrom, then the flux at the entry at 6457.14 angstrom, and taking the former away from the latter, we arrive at -1.6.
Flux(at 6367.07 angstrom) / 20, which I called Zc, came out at 0.25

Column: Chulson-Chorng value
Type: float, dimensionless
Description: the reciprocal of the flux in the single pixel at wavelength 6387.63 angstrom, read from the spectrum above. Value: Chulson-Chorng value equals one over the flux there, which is 0.173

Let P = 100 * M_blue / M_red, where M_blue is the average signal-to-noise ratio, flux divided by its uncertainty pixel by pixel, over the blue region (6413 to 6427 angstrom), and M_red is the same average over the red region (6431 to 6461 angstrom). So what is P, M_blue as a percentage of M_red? 93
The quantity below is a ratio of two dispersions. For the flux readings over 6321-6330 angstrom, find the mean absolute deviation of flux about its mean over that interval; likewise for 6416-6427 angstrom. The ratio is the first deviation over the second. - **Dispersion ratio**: 0.6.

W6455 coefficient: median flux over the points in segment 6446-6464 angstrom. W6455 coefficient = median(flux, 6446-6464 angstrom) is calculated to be 6.0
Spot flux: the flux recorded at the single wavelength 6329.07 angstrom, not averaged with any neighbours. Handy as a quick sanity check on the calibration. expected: 7.03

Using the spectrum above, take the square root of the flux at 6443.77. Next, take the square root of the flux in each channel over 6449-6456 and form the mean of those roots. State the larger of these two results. 2.44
